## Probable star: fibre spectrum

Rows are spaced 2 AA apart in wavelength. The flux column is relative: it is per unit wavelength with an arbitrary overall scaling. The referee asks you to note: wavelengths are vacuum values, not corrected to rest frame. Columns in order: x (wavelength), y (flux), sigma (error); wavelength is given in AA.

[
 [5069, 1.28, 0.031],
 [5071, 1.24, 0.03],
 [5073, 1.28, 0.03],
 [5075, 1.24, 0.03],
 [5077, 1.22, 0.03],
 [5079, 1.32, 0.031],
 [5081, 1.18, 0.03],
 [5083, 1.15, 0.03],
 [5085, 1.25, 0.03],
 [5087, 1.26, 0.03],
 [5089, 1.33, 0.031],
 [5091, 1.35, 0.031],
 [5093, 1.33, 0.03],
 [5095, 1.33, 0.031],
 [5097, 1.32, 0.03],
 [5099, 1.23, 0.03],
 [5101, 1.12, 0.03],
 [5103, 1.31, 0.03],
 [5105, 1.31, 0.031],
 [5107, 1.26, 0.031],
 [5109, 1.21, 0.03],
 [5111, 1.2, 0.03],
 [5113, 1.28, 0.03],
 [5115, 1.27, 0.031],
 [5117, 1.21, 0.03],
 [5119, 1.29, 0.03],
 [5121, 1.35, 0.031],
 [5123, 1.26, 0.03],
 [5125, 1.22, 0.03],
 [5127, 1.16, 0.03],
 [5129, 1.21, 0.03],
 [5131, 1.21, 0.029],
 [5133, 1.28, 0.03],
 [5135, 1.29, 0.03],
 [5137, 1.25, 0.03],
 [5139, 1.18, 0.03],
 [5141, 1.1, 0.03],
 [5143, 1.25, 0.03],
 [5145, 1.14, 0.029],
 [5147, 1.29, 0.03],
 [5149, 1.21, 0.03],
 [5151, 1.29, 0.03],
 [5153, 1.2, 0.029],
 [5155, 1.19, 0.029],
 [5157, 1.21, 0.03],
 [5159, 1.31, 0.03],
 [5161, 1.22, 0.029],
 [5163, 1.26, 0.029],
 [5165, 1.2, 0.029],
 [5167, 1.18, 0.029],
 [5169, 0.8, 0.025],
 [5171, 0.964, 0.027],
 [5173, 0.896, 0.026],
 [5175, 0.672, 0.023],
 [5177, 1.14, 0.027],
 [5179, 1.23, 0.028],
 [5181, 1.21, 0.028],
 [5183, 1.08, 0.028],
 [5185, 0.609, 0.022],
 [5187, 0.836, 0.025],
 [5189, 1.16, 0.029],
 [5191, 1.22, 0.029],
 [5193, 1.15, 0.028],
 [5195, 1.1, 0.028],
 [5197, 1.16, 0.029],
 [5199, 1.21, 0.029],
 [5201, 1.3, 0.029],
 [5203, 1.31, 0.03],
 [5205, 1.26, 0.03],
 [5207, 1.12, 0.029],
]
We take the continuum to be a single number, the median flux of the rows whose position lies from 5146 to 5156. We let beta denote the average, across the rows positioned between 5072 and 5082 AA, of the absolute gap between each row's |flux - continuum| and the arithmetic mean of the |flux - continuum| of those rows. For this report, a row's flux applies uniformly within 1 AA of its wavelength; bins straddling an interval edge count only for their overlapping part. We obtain 0.032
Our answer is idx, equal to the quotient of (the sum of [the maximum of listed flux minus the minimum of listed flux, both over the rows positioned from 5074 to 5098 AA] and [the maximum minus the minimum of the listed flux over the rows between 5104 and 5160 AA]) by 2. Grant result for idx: 0.225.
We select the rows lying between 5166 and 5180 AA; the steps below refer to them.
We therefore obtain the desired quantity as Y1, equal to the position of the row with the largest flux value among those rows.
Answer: 5179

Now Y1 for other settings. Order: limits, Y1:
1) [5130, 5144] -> 5135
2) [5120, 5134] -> 5121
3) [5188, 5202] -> 5201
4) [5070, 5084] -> 5079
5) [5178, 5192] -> 5179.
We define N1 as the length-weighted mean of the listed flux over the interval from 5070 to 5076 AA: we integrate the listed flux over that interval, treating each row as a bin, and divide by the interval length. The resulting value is 1.25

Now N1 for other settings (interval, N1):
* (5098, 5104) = 1.22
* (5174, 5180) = 1.01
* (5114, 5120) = 1.26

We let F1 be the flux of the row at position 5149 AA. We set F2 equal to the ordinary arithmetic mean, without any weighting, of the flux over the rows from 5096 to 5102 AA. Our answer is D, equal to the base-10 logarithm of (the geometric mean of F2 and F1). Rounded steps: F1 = 1.21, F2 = 1.22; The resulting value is 0.085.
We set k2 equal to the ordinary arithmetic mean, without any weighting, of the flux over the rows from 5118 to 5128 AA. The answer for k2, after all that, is 1.256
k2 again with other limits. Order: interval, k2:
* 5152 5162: 1.226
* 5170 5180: 0.980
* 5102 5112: 1.258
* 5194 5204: 1.216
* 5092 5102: 1.266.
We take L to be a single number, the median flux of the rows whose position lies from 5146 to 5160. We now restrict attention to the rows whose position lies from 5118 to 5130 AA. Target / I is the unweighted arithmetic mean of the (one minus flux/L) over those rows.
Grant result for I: -0.032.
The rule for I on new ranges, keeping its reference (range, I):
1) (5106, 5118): -0.023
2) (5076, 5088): -0.017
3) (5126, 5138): -0.019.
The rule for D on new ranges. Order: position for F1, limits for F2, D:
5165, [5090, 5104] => 0.094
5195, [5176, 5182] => 0.059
